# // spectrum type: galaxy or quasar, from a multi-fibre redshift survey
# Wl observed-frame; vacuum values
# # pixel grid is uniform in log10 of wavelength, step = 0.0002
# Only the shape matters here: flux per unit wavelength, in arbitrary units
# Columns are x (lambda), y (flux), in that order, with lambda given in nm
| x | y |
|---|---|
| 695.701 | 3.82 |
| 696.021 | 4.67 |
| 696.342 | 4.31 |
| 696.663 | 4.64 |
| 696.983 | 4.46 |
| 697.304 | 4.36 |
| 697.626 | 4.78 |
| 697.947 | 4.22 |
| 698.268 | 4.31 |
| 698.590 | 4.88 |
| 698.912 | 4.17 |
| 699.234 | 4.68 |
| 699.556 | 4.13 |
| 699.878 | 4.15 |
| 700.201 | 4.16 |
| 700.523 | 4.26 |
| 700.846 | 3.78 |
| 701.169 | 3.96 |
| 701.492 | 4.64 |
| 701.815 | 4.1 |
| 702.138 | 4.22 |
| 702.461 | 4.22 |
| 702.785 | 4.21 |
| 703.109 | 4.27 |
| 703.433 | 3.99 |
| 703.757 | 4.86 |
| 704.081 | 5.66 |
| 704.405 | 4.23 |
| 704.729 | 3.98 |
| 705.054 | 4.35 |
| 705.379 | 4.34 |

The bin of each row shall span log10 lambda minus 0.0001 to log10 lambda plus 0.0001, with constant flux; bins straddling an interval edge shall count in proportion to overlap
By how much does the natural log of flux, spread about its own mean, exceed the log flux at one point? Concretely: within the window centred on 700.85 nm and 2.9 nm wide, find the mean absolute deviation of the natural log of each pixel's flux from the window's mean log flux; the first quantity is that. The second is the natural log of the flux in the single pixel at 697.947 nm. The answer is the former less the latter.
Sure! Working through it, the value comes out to -1.40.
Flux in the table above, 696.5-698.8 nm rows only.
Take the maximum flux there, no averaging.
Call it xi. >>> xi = 4.88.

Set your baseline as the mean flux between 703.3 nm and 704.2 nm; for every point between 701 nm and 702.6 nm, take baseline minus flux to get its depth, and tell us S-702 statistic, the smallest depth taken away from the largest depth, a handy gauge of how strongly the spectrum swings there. 0.68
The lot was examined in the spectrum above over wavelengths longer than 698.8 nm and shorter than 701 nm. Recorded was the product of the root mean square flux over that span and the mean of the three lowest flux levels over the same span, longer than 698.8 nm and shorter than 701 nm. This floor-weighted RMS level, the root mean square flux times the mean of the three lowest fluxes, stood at 16.9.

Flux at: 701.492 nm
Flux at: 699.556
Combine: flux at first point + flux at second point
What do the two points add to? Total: 8.8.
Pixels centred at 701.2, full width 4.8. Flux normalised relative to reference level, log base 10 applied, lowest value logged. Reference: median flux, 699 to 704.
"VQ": -0.047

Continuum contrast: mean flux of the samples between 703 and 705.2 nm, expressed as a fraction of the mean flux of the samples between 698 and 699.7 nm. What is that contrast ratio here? 1.01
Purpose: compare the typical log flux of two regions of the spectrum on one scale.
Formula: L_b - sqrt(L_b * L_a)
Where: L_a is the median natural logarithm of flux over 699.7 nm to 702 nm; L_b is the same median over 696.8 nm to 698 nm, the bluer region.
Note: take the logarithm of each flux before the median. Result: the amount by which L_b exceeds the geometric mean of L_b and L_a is 0.031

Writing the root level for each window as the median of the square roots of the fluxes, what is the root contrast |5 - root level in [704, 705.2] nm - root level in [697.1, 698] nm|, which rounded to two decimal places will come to 0.84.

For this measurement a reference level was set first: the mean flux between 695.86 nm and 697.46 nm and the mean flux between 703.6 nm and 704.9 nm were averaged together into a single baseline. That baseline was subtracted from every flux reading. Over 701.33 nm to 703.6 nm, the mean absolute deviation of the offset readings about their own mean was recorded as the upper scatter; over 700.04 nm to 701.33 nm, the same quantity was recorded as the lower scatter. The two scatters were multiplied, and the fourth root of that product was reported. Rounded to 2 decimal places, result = 0.38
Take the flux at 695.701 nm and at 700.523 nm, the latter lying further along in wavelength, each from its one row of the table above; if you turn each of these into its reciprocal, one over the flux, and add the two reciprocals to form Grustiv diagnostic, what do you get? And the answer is 0.497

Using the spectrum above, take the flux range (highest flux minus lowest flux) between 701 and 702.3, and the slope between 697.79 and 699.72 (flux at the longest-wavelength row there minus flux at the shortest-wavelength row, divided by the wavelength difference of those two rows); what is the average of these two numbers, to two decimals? 0.31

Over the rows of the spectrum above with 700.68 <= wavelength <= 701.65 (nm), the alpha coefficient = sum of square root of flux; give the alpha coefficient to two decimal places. 6.09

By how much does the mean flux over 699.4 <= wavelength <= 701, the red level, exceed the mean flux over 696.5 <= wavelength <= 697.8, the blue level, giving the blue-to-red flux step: -0.5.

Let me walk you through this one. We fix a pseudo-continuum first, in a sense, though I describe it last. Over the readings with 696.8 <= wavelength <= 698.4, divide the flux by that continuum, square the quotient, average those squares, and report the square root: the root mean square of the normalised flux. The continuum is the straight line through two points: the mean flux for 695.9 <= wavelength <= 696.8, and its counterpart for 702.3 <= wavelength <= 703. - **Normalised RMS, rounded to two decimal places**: 0.99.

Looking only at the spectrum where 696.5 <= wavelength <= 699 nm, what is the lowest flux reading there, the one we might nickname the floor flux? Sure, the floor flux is 4.17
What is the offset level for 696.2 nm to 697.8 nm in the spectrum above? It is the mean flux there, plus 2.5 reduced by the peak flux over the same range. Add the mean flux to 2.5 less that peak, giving 2.2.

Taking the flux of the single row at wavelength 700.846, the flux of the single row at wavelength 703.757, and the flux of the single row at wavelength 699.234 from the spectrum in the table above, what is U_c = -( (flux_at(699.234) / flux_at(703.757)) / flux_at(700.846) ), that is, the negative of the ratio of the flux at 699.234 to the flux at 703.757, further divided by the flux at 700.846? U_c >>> -0.255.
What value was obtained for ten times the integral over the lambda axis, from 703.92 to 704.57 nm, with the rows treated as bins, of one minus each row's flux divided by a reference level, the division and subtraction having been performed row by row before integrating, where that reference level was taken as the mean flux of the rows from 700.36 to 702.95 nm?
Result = -1.2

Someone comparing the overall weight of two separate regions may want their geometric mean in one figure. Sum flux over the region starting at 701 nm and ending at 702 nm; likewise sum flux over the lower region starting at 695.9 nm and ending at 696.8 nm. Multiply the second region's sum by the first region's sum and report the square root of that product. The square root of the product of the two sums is 13.2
